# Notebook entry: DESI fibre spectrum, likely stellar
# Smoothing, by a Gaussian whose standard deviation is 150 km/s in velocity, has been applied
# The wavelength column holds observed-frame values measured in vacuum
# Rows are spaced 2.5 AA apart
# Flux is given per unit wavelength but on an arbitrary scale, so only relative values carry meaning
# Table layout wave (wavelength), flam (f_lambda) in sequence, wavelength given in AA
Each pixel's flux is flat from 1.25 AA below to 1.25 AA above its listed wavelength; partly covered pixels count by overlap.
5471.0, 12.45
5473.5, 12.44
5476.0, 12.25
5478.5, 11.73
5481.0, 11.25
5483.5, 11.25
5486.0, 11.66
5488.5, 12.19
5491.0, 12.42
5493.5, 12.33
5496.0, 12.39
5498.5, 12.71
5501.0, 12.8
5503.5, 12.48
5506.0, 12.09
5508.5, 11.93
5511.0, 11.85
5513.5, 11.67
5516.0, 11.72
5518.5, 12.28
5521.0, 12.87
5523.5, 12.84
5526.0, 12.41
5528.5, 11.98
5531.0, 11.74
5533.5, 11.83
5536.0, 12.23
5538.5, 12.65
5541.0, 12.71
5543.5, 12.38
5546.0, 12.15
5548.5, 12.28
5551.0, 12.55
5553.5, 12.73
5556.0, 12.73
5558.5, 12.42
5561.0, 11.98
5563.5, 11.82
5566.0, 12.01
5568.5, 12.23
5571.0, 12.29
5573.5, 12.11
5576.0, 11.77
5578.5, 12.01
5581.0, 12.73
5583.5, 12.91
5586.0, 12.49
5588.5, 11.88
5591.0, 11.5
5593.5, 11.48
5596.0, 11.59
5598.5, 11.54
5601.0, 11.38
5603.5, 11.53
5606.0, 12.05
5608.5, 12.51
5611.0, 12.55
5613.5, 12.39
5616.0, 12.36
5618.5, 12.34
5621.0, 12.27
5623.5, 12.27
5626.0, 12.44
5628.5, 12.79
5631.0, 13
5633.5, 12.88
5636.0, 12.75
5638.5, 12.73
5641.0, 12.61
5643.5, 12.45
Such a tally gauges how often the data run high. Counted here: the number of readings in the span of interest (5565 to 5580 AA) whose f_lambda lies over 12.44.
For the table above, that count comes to 0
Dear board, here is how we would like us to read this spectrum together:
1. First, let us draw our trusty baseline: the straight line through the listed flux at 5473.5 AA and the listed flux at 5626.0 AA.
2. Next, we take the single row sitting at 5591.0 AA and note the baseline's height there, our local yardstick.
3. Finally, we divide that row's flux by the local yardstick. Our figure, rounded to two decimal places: 0.92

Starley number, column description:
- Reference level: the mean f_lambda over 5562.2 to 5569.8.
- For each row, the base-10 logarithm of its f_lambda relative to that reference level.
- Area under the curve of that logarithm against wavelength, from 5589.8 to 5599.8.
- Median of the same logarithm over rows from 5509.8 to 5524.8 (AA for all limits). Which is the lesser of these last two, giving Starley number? -0.182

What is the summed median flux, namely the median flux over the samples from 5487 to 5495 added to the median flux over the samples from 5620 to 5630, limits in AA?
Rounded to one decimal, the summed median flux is 24.7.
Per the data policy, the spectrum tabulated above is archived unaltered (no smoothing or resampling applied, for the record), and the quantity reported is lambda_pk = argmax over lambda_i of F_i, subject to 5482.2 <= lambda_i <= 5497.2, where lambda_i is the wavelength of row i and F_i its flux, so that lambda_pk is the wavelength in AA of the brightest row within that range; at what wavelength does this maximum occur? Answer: 5491.0 AA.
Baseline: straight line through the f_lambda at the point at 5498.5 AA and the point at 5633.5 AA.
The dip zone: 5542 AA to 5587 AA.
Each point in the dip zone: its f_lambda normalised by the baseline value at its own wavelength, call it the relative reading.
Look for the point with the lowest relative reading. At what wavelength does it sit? 5576.0 AA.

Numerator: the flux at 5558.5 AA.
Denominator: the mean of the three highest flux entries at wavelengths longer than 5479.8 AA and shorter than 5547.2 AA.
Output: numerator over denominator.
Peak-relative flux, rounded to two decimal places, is 0.97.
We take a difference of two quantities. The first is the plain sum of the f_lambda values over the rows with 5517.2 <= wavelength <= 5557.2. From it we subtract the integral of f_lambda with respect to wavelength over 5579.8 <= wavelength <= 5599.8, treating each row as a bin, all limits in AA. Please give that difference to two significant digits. -42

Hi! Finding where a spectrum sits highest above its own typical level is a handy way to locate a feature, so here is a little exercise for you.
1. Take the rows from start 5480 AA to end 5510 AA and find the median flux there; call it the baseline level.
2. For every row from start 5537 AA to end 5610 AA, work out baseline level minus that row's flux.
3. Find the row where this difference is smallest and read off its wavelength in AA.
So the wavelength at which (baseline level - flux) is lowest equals 5583.5 AA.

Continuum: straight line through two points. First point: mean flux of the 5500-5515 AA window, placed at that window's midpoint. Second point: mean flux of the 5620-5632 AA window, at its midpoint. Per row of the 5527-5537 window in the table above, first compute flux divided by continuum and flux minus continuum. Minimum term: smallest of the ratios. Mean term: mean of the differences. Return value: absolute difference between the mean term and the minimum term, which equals 1.2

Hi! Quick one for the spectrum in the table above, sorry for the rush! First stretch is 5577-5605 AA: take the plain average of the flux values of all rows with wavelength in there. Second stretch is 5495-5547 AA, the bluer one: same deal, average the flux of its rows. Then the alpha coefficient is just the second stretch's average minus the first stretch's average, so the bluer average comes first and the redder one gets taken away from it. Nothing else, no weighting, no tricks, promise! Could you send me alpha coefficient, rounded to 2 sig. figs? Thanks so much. 0.36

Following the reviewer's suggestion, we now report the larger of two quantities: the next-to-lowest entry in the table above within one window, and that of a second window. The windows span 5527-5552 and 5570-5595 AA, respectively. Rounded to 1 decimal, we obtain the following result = 11.8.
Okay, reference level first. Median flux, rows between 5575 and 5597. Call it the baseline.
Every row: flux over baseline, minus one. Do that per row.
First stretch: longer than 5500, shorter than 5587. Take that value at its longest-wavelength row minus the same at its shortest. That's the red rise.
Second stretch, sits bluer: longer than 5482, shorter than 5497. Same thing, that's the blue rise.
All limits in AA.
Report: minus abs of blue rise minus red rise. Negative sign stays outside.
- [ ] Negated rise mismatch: -0.12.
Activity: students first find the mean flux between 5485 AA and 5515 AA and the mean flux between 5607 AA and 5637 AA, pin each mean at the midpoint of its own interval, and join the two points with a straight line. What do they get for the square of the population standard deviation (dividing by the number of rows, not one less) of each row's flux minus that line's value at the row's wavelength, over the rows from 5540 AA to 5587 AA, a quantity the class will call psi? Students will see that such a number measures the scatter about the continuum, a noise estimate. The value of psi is 0.11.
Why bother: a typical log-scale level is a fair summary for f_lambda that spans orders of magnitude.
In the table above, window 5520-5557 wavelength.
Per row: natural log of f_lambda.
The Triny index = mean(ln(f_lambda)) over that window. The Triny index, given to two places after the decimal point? 2.52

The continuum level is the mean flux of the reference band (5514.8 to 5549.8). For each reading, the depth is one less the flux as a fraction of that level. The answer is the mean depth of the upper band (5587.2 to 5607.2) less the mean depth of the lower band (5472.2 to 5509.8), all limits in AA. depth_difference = 0.041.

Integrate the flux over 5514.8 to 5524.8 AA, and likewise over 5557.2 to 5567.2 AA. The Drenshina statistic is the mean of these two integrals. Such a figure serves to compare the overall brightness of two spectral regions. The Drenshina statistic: 122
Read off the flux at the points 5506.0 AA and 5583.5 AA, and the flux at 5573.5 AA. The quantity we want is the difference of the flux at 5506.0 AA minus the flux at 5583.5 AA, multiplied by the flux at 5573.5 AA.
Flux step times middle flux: -10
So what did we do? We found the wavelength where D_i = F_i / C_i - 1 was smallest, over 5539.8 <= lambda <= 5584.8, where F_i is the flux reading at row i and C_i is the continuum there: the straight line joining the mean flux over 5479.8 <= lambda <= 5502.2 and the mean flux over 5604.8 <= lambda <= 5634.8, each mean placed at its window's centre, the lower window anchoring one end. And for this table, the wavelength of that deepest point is 5576.0 AA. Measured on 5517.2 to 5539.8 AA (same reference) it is 5531.0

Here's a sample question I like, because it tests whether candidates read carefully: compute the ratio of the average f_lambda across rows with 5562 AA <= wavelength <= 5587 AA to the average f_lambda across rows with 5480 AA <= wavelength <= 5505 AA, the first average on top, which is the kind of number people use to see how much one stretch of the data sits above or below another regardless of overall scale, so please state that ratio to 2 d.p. 1.01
